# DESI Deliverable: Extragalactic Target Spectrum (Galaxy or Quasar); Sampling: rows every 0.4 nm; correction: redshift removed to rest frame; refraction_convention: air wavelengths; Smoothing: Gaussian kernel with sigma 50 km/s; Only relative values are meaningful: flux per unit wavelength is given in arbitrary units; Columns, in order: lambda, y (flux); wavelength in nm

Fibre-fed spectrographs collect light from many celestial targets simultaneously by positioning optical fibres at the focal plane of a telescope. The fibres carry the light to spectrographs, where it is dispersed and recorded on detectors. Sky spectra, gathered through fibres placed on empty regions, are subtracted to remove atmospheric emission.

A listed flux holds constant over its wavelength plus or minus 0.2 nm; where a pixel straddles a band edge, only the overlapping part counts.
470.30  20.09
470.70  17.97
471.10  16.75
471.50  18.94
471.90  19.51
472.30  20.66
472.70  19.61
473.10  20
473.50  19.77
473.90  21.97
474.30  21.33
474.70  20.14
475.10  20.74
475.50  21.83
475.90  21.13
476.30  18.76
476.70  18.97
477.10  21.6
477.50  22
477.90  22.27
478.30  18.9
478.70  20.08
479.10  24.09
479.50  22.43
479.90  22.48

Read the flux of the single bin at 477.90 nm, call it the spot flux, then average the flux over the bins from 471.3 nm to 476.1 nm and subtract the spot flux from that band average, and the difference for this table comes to -1.8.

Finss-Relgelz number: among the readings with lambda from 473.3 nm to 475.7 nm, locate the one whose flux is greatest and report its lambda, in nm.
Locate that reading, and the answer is 473.90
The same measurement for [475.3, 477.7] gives 477.50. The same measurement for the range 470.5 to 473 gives 472.30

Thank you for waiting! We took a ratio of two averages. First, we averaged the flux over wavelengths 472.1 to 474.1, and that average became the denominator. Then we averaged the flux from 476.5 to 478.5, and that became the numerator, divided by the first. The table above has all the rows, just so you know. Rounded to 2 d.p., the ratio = 1.02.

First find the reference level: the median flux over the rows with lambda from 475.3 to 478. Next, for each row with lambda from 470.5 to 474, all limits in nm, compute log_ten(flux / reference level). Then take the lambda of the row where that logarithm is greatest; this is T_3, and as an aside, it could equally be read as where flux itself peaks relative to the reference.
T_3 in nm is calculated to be 473.90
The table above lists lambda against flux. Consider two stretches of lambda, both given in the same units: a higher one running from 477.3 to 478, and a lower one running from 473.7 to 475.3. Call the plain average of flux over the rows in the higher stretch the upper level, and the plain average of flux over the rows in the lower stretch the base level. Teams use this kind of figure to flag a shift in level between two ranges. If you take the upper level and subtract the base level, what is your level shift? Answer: 1.1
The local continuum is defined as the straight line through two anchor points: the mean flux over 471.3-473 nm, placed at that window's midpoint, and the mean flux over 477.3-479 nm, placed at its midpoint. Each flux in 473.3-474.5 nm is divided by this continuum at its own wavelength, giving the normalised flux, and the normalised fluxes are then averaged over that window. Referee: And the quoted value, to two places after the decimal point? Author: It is 1.05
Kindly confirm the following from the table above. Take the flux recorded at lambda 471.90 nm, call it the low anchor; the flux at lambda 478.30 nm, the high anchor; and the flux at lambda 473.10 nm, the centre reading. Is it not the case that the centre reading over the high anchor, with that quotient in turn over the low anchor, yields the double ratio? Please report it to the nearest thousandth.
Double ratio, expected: 0.054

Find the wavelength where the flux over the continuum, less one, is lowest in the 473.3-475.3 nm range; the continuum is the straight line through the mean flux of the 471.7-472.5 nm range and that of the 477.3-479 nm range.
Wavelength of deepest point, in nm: 473.50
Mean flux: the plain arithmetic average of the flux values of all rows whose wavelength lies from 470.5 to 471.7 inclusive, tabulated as 17.9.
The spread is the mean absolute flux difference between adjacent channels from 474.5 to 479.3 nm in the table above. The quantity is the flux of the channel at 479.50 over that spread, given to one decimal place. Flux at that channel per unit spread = 14.7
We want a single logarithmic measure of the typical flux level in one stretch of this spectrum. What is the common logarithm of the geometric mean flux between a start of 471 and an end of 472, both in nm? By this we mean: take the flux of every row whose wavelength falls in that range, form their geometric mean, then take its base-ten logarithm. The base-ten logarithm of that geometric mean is 1.26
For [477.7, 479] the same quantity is 1.31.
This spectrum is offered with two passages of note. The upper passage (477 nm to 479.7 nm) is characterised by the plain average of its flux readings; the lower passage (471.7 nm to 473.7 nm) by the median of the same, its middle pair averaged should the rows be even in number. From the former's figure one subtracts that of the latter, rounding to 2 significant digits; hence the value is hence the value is 1.9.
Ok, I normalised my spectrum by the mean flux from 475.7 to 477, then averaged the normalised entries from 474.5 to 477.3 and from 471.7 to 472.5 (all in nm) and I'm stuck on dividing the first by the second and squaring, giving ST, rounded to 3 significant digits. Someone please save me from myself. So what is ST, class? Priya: 1.04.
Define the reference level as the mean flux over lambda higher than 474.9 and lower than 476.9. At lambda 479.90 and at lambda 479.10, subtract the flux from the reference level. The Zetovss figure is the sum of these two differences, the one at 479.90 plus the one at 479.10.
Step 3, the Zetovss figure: -6.0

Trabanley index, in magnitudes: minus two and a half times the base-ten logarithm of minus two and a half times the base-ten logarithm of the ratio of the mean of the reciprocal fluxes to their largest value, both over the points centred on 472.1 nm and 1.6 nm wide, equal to 3.48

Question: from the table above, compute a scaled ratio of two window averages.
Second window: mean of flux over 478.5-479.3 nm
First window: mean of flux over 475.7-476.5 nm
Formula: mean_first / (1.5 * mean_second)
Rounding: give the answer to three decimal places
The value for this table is 0.602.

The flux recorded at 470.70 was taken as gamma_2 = 17.97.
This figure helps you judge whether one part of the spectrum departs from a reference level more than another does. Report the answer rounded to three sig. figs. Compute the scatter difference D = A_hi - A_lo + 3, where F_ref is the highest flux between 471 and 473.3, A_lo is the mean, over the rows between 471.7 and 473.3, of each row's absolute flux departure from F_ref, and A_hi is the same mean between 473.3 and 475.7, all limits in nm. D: 3.06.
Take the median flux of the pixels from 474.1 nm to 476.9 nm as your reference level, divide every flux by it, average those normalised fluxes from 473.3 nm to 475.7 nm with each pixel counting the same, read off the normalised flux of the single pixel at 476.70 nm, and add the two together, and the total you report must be 1.93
